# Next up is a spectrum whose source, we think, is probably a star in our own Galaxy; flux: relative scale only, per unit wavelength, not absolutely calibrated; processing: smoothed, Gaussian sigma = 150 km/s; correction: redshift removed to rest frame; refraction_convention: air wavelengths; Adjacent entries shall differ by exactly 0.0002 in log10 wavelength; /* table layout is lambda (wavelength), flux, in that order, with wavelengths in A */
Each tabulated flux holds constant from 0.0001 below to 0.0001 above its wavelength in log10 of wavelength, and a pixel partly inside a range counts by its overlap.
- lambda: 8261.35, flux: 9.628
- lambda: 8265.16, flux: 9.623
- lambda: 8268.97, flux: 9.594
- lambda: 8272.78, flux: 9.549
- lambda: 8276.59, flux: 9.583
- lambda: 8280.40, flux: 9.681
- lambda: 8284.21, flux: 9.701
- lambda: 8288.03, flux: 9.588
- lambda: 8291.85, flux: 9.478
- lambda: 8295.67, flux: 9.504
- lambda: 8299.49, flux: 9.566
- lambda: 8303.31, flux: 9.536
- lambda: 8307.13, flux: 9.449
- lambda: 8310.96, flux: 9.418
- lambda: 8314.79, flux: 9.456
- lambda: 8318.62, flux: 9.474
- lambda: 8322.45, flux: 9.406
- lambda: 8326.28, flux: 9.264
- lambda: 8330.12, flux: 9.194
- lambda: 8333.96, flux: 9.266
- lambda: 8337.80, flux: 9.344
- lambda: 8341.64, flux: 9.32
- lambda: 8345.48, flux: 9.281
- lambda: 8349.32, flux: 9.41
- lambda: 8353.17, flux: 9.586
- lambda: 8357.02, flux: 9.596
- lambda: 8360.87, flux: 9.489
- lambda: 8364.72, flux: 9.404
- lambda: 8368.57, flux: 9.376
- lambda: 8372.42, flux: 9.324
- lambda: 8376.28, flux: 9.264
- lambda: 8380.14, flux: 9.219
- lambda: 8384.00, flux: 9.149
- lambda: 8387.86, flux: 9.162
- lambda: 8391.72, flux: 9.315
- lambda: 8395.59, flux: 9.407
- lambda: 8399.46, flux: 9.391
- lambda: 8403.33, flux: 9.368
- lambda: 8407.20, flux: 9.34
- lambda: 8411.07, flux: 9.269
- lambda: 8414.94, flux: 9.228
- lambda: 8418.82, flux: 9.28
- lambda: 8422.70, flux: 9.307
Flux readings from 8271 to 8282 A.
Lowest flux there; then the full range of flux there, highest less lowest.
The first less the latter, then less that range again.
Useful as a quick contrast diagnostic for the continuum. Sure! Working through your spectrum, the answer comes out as 9.3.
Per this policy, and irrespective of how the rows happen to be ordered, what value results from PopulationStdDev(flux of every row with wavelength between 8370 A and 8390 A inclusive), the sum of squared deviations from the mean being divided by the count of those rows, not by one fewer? 0.065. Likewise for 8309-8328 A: 0.074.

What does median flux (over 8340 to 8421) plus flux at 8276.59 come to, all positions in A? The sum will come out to 18.91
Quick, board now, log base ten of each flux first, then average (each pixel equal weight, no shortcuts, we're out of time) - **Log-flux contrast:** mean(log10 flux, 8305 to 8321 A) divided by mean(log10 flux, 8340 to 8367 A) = 1.000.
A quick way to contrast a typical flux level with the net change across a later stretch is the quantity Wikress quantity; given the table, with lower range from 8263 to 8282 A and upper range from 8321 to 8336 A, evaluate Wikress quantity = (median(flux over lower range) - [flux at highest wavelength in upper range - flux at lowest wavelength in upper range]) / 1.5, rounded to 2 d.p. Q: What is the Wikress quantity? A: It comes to 6.49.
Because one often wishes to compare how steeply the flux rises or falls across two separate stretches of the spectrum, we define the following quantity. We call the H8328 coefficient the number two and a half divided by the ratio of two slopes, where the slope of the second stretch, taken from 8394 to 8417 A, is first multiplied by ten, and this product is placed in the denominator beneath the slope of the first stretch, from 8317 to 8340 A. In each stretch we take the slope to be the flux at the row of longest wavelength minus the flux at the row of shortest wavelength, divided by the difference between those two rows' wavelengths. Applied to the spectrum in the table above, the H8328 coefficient 34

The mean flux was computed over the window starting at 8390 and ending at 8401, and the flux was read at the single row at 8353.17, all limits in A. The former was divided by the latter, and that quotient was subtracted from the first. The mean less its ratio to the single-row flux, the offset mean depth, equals 8.39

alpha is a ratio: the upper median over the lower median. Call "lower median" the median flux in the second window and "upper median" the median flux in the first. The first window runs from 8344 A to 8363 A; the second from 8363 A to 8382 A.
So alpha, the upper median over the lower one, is 1.02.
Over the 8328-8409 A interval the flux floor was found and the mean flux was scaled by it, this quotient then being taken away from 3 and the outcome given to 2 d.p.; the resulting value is 1.98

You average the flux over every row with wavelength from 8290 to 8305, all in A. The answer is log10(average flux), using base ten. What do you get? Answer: 0.979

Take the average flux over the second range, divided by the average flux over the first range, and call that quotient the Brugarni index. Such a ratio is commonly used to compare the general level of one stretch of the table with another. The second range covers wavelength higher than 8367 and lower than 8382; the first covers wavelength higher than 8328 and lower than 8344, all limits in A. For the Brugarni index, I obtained 1.002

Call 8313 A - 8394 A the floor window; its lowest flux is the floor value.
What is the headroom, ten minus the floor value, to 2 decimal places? 0.85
